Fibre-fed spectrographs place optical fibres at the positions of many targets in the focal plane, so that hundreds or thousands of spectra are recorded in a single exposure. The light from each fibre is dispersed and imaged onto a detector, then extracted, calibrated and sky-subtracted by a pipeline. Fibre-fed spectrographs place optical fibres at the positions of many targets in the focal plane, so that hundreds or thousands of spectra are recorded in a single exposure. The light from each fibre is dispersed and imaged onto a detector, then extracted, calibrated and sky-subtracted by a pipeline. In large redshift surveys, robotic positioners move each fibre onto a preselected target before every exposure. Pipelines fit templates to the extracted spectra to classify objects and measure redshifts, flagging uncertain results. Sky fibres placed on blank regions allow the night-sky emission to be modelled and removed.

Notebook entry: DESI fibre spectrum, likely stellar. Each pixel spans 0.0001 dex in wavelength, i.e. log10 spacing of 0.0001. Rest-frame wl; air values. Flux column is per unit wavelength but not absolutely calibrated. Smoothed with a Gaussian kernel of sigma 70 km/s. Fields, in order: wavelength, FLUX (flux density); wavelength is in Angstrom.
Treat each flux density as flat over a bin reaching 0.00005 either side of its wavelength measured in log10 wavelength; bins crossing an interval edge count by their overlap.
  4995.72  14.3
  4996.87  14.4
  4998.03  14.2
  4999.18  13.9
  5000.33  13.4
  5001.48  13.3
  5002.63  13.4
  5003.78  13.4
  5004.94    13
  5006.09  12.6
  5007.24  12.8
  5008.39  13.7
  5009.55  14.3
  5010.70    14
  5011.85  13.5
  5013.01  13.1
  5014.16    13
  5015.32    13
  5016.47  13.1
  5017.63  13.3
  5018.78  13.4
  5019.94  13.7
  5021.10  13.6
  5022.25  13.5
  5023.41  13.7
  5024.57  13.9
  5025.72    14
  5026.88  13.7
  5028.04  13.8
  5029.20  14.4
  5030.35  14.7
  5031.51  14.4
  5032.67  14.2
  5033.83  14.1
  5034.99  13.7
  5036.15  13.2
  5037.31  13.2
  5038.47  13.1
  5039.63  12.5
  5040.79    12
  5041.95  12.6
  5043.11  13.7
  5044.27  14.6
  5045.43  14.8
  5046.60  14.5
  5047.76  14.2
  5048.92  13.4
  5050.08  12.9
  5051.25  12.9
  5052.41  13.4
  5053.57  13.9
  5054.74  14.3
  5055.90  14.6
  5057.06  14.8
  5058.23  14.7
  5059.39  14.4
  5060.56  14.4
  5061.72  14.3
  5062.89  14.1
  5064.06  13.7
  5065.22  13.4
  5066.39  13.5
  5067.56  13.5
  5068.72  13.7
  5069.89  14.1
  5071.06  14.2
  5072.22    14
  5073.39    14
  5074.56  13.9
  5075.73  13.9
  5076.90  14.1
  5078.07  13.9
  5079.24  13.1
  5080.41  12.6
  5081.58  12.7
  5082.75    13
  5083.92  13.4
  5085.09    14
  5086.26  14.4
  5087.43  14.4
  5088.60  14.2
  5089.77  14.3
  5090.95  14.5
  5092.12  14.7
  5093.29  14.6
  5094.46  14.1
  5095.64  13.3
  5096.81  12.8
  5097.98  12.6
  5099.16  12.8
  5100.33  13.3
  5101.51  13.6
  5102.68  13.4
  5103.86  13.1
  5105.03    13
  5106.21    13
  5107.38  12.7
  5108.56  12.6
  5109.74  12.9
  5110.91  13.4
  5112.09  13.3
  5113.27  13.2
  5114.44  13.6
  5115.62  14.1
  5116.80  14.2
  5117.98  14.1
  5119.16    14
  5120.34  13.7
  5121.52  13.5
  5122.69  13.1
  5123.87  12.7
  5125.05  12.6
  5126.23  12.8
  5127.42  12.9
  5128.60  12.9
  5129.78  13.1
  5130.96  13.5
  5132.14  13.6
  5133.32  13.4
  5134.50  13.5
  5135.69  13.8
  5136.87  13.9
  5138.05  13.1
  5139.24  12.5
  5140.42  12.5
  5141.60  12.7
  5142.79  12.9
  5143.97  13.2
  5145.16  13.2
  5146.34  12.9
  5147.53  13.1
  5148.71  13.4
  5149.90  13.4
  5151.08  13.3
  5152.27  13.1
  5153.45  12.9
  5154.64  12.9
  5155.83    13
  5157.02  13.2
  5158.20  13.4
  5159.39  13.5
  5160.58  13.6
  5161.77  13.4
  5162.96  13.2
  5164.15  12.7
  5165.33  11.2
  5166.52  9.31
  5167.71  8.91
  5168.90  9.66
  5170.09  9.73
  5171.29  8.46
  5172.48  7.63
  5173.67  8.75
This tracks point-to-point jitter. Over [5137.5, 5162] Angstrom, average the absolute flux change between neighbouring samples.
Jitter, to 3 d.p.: 0.175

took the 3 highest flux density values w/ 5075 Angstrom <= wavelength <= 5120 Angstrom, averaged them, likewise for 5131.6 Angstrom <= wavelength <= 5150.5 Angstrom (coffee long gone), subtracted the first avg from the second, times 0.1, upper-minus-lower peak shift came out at -0.083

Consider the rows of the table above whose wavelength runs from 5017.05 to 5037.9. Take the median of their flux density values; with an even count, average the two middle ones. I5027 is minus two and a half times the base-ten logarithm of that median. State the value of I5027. -2.84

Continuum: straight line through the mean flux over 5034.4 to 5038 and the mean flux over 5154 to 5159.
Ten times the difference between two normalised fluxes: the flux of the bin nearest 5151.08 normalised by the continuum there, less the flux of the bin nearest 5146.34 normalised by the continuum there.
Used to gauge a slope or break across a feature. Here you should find 0.3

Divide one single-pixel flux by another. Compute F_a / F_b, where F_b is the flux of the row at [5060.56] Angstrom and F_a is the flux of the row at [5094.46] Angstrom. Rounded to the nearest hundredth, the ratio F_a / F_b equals 0.98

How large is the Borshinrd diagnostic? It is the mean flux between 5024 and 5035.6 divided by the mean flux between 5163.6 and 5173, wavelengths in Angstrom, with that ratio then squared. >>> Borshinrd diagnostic 2.11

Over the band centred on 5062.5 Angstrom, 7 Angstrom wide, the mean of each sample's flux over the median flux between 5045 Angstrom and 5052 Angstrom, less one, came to 0.02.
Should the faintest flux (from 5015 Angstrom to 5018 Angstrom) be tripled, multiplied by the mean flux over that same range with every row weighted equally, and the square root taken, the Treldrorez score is 22.6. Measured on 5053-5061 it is 24.5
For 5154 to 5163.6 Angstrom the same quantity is 22.7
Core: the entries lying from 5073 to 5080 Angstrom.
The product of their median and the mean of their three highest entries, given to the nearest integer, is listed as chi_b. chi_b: 195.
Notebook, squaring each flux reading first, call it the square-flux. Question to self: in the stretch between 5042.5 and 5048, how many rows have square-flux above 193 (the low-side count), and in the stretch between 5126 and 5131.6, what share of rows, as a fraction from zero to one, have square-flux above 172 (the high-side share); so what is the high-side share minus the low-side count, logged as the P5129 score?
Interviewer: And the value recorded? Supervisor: -3.8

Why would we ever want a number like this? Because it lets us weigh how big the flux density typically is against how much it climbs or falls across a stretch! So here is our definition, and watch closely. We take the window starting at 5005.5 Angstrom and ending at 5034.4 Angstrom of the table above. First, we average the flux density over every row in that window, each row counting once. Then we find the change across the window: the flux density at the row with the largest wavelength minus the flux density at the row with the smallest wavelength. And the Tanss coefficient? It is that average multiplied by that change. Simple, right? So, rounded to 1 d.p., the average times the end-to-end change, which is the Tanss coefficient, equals 20.5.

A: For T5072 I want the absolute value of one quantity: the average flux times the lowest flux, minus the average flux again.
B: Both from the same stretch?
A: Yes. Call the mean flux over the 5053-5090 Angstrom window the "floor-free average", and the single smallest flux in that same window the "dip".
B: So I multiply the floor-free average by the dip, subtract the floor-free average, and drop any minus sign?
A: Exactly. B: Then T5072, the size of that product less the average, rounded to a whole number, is 161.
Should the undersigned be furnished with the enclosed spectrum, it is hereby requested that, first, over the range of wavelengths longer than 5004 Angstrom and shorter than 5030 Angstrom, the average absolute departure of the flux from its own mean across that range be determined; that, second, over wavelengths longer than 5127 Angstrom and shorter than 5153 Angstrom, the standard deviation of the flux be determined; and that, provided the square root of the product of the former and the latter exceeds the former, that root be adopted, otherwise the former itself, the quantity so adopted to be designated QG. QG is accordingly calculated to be 0.39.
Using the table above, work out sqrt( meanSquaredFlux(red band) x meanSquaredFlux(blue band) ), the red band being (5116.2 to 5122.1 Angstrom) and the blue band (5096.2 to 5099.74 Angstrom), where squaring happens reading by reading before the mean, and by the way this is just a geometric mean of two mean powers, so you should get 177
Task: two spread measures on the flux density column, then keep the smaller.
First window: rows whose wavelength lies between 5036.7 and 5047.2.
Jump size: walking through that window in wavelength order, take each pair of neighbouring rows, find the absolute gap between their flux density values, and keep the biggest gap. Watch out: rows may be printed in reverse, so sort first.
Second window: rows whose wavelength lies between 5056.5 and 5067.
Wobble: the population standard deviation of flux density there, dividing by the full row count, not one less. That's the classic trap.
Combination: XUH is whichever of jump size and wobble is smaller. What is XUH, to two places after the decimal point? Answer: 0.48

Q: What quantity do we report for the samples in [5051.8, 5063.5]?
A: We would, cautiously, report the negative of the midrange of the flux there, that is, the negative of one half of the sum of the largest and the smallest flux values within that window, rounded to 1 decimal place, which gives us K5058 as -14.1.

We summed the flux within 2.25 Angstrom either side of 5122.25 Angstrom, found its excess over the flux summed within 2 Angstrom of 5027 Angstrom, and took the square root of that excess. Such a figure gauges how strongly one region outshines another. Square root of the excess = 3.4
